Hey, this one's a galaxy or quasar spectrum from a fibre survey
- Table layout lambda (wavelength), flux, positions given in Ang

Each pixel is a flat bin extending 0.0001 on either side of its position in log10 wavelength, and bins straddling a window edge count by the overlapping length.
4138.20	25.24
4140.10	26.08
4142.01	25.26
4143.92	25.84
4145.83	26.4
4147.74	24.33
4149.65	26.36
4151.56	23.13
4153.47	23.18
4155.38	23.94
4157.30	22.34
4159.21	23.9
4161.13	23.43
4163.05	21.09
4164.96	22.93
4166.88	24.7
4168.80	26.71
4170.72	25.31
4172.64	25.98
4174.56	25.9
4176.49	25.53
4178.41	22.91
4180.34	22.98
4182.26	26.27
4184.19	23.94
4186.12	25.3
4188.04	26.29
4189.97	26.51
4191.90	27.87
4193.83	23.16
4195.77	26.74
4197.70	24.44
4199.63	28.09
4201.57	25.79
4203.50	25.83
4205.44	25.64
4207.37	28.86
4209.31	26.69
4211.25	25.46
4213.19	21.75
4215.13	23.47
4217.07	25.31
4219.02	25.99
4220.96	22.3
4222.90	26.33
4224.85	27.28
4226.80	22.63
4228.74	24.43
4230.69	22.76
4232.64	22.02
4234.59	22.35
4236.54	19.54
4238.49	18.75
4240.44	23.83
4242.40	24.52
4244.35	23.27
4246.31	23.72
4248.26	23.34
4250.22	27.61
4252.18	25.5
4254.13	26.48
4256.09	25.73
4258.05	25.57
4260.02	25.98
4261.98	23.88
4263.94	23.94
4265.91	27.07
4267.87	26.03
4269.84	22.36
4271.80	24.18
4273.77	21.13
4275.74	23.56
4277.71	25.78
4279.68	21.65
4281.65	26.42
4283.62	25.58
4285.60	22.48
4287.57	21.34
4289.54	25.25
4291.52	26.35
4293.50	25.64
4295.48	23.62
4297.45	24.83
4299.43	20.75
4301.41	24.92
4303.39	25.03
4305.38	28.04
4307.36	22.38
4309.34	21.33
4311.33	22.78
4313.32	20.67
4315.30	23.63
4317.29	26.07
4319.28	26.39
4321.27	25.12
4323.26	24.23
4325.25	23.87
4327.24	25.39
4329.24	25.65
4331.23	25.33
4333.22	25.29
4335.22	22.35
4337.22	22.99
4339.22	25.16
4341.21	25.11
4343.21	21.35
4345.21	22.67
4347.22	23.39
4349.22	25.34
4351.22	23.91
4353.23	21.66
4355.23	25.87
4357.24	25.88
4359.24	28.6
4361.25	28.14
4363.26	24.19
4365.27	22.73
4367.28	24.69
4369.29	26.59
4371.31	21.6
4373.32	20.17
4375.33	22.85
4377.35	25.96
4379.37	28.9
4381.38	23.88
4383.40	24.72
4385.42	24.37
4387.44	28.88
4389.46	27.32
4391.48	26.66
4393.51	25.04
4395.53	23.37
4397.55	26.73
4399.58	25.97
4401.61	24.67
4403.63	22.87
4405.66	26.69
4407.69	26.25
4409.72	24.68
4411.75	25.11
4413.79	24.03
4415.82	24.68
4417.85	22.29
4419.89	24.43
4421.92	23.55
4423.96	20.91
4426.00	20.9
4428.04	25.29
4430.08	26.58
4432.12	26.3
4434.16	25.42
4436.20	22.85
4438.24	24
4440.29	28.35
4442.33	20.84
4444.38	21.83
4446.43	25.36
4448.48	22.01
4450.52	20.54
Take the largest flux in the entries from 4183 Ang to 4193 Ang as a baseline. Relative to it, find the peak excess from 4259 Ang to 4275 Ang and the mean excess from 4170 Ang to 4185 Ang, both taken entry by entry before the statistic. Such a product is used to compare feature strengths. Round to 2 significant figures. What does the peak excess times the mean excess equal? 2.4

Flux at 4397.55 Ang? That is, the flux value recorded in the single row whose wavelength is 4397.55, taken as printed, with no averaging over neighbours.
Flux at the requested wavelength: 26.73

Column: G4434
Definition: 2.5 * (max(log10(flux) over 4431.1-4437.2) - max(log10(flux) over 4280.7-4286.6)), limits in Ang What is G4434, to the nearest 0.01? 0.00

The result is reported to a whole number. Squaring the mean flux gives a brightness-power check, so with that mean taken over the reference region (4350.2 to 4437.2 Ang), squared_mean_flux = 615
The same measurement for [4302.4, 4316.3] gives 548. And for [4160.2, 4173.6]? 591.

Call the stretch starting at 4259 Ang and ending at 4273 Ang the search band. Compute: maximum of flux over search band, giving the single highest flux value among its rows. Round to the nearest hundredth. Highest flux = 27.07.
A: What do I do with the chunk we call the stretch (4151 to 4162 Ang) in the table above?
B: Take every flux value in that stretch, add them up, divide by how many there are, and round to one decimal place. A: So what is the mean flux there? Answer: 23.3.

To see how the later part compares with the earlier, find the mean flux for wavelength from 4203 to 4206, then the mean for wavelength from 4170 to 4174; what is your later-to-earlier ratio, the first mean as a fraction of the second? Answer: 1.00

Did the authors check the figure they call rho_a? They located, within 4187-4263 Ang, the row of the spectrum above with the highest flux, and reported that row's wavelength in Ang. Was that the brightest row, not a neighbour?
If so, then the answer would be 4207.37 Ang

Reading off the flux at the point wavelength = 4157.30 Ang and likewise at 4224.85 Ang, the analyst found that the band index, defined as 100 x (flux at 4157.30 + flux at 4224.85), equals 4962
